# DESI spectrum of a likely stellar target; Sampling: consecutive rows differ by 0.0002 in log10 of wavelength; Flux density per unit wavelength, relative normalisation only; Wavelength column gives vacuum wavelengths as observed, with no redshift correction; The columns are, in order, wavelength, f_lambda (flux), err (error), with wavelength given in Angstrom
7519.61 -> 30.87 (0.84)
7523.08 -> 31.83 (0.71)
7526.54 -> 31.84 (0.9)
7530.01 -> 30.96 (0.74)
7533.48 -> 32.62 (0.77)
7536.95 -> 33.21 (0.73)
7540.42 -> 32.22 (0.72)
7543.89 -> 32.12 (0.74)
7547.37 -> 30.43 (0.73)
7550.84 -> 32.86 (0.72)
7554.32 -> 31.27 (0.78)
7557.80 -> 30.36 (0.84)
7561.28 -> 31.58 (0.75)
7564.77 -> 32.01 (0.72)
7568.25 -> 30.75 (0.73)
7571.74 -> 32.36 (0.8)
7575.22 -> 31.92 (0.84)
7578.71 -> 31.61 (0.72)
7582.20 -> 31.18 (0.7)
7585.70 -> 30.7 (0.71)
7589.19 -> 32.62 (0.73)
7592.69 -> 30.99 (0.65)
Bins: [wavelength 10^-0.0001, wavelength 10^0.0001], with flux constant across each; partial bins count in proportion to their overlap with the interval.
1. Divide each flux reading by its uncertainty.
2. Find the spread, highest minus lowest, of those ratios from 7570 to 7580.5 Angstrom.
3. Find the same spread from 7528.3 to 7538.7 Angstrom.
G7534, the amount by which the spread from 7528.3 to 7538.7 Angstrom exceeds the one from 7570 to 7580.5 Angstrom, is -2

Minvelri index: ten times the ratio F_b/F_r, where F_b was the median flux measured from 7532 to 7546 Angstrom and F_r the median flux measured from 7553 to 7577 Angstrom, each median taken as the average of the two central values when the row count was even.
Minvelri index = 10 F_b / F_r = 10.3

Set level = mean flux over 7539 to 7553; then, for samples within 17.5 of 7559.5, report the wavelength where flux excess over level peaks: 7550.84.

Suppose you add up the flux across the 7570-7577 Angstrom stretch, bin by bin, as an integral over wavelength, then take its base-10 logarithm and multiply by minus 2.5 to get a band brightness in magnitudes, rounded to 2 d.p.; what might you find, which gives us -5.88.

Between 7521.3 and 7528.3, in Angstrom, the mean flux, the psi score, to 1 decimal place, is 31.8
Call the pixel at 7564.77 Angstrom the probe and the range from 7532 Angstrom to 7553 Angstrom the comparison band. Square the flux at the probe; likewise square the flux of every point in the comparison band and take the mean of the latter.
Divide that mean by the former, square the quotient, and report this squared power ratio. 1.03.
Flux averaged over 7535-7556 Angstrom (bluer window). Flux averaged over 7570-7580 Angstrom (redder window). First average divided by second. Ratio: 1.00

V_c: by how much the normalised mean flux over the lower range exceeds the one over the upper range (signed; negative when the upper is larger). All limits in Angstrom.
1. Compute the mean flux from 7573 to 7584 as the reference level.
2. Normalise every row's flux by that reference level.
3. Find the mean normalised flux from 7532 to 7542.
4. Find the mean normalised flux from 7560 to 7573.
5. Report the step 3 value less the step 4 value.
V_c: 0.03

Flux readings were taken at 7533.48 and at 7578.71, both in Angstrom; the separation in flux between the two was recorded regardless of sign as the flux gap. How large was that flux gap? 1.0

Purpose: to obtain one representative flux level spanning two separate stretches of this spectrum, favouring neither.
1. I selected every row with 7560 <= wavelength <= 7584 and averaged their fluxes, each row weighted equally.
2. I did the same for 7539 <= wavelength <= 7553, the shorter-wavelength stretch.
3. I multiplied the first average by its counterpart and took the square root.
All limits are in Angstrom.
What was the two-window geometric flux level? 31.8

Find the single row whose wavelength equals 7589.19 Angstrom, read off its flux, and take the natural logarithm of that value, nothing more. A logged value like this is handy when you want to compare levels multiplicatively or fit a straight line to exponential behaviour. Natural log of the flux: 3.48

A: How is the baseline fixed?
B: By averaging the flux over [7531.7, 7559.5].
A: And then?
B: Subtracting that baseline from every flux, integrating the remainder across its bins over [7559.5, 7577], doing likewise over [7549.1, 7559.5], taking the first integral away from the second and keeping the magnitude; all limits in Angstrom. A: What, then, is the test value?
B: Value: 1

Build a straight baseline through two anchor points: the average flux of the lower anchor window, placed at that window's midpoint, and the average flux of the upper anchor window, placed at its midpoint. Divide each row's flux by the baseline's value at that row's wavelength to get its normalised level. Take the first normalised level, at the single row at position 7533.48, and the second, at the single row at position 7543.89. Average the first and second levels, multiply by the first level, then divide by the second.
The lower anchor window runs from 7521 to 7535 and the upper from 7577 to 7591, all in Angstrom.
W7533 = 1.03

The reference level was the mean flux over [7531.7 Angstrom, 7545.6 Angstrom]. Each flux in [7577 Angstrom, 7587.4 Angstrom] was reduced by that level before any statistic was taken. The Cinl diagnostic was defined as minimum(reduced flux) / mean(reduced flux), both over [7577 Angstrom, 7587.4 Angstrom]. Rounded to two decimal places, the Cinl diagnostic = 1.34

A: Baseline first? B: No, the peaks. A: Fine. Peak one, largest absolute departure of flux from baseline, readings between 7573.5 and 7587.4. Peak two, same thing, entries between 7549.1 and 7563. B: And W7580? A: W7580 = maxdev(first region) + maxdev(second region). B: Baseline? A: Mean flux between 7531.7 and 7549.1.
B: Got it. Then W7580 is 3.2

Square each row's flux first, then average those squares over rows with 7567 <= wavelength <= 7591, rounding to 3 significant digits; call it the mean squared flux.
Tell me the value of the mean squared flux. 999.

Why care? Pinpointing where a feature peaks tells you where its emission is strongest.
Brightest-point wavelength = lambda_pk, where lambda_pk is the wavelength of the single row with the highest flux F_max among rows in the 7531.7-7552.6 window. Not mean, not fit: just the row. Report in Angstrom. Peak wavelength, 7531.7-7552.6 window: 7536.95 Angstrom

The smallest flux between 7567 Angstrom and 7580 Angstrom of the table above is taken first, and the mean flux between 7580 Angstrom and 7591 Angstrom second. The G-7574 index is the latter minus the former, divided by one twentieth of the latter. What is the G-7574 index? 0.5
